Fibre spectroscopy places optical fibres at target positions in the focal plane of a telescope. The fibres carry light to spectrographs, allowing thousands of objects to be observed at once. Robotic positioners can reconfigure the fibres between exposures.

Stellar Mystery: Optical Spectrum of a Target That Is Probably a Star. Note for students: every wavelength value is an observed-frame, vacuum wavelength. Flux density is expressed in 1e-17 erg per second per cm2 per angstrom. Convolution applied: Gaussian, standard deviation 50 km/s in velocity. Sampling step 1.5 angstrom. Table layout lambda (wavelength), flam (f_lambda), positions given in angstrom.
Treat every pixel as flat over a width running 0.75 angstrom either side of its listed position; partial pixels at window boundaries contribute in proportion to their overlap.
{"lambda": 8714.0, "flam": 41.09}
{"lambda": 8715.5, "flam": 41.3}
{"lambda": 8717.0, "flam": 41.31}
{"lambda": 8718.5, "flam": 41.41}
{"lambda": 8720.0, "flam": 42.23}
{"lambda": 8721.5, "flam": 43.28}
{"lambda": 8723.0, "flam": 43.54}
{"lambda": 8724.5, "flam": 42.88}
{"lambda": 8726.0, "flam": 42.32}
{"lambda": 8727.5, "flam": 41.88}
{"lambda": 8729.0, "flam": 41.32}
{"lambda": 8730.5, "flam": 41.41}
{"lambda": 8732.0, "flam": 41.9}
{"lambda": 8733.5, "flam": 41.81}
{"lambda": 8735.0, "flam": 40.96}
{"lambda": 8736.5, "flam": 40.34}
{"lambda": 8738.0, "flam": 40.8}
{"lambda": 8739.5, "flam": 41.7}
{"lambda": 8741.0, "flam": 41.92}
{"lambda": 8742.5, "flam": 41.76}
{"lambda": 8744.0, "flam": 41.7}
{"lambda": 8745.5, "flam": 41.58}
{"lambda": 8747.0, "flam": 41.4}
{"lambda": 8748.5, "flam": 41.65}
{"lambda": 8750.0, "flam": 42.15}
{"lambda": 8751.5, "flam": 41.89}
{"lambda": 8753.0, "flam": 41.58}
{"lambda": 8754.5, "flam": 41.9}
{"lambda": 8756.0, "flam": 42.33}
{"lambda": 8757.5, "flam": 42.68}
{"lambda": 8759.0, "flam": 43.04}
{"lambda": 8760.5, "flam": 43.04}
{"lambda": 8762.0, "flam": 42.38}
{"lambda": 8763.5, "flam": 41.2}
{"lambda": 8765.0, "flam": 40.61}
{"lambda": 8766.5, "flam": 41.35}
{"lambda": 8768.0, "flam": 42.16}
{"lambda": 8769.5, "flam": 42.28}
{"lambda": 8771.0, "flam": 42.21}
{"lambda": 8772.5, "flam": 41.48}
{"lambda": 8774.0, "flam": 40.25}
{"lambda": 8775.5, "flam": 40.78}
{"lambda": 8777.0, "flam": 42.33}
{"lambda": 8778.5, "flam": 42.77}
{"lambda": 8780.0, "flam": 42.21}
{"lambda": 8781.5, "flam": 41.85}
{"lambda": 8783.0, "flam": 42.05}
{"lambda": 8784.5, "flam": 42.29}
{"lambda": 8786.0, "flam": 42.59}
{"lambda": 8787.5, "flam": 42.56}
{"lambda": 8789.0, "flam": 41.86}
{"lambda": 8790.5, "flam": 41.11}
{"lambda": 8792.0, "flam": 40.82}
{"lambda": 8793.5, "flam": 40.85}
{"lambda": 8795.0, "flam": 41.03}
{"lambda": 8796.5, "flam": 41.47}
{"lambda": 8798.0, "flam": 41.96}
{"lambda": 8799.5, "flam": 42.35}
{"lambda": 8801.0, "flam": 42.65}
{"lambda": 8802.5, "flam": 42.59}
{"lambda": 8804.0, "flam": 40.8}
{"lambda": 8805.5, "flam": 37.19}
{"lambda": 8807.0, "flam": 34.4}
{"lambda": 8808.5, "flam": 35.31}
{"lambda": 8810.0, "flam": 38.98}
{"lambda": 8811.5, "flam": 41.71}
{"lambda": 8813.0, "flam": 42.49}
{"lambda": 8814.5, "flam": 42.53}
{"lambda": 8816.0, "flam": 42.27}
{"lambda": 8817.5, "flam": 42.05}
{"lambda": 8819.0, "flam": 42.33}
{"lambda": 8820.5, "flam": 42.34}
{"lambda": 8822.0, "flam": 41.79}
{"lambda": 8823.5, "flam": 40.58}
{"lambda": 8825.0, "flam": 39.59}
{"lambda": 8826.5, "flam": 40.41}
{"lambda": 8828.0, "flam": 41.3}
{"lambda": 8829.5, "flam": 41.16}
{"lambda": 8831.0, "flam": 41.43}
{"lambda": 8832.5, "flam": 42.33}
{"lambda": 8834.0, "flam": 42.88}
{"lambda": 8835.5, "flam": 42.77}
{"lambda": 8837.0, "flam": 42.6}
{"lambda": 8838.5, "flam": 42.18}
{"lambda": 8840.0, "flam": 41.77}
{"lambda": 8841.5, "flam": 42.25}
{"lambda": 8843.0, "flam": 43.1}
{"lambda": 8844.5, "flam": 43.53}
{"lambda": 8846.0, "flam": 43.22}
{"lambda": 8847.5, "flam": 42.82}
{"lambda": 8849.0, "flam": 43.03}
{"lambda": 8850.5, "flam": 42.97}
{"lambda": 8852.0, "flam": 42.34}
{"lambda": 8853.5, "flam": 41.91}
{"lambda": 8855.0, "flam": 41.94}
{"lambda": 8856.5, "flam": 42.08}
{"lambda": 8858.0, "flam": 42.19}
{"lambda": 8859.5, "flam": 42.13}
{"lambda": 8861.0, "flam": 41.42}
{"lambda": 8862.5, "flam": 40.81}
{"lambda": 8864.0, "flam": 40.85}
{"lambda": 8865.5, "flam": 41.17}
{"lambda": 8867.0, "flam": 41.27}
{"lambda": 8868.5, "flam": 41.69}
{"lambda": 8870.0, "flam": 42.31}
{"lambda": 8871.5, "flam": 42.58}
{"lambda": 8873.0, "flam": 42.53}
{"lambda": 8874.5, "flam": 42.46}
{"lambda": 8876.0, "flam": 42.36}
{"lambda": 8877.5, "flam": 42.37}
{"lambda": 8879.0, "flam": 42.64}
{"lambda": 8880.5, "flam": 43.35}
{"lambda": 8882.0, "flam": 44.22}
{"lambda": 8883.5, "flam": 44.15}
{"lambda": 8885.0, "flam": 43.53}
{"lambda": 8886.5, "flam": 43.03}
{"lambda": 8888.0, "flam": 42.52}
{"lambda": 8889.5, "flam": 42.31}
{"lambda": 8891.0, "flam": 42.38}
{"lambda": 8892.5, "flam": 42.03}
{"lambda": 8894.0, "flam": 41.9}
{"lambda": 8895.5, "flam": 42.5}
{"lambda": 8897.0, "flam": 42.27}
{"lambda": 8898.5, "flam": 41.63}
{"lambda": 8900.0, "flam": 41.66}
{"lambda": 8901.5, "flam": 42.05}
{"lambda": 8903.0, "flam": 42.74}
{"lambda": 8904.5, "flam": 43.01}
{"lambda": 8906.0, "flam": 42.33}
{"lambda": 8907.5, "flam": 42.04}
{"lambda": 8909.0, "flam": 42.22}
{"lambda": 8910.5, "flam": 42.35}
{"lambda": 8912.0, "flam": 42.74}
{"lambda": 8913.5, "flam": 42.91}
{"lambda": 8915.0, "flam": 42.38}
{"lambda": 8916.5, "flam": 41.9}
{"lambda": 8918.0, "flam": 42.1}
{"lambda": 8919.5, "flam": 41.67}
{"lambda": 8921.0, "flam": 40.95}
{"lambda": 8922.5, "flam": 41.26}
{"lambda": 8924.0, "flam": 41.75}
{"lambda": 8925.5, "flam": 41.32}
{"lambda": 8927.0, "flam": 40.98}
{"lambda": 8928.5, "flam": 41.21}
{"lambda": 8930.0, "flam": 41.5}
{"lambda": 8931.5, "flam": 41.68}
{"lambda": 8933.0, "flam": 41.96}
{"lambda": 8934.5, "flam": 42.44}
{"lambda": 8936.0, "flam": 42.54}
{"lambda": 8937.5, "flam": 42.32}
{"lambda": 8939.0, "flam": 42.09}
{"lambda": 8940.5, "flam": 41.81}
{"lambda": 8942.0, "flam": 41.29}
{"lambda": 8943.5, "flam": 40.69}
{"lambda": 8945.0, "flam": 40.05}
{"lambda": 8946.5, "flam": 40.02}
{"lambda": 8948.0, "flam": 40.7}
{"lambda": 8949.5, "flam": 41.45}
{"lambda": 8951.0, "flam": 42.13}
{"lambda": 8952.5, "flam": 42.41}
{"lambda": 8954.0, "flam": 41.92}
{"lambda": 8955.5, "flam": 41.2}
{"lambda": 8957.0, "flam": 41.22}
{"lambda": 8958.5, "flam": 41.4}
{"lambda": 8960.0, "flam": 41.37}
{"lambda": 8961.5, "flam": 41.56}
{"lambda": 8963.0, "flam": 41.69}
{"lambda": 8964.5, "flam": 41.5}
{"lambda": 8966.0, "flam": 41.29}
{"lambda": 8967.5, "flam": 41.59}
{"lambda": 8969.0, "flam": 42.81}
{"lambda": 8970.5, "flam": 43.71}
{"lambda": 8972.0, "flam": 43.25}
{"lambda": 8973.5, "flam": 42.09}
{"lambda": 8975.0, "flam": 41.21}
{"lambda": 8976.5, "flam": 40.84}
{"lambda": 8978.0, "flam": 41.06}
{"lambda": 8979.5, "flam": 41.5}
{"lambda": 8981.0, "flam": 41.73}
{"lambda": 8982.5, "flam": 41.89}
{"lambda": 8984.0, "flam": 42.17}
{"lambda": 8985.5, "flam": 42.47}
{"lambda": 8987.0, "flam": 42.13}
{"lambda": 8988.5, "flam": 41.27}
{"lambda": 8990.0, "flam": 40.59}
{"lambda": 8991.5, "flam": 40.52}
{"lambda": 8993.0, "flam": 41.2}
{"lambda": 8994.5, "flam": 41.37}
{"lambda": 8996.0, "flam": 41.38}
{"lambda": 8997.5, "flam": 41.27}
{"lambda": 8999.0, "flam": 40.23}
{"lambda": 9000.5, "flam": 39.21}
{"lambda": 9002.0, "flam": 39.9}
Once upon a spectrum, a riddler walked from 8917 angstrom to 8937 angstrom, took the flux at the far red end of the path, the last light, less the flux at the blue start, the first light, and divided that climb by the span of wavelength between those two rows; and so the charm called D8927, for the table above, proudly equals 0.024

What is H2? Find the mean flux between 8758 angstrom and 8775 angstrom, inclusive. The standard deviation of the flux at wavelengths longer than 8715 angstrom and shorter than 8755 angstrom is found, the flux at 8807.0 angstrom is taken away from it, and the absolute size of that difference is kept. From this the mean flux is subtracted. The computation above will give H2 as -8.1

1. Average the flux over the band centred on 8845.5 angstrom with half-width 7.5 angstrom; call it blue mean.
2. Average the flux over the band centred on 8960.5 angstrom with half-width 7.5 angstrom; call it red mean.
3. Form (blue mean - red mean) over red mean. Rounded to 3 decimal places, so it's 0.030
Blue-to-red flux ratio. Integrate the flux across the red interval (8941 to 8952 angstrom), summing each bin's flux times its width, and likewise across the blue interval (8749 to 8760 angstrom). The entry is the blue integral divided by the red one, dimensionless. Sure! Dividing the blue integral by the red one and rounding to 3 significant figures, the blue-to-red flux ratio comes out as 1.03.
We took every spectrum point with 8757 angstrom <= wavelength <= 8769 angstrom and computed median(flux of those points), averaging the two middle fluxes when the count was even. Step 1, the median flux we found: 42.3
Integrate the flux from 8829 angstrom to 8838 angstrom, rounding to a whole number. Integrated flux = 380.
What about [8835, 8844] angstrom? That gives 382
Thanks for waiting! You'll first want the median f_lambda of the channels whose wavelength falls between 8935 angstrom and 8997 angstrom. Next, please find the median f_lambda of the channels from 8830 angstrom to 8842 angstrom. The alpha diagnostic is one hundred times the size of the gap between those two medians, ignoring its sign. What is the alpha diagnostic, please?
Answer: 79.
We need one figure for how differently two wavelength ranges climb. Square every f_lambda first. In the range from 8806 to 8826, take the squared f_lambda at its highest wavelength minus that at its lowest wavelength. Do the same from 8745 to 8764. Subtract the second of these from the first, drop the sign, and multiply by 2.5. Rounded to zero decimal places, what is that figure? 1039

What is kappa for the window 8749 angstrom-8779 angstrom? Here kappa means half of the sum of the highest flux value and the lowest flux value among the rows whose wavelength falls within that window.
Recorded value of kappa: 41.6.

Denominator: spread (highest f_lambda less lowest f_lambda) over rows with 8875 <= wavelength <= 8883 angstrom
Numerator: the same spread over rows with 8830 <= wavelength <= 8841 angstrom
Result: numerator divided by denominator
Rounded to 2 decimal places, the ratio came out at 0.78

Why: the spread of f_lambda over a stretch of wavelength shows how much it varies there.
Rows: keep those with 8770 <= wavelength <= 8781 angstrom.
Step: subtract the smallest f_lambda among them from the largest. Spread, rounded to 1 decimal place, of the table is 2.5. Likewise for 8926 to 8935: 1.5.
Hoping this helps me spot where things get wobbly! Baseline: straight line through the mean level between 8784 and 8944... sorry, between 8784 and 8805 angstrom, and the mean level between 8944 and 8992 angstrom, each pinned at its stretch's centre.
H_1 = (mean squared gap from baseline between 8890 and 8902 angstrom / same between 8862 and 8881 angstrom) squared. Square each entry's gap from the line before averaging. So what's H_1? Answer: 0.1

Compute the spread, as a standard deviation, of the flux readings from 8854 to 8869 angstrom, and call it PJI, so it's 0.5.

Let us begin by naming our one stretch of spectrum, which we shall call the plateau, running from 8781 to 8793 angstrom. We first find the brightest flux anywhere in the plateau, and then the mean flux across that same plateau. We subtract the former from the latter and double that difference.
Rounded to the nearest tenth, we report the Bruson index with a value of -1.4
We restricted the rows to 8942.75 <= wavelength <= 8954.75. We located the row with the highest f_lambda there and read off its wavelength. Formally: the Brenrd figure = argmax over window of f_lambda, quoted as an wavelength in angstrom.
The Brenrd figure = 8952.5 angstrom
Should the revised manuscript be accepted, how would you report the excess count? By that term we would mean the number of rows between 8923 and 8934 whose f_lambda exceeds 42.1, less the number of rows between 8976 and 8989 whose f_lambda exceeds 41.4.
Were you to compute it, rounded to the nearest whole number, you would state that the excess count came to -6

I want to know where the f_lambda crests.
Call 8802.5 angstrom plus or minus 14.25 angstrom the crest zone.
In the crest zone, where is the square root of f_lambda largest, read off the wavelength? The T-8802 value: 8801.0 angstrom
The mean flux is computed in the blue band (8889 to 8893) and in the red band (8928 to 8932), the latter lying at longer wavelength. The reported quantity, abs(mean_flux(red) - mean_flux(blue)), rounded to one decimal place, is 0.8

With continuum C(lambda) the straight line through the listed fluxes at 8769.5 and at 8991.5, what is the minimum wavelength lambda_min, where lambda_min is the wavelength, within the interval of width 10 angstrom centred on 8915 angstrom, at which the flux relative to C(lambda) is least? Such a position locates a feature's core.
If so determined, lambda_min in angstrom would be 8919.5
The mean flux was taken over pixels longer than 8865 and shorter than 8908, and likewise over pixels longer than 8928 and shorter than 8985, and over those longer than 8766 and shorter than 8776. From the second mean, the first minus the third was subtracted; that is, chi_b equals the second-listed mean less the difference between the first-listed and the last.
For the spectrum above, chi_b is 40.7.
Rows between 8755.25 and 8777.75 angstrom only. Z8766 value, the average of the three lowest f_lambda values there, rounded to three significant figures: 40.5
